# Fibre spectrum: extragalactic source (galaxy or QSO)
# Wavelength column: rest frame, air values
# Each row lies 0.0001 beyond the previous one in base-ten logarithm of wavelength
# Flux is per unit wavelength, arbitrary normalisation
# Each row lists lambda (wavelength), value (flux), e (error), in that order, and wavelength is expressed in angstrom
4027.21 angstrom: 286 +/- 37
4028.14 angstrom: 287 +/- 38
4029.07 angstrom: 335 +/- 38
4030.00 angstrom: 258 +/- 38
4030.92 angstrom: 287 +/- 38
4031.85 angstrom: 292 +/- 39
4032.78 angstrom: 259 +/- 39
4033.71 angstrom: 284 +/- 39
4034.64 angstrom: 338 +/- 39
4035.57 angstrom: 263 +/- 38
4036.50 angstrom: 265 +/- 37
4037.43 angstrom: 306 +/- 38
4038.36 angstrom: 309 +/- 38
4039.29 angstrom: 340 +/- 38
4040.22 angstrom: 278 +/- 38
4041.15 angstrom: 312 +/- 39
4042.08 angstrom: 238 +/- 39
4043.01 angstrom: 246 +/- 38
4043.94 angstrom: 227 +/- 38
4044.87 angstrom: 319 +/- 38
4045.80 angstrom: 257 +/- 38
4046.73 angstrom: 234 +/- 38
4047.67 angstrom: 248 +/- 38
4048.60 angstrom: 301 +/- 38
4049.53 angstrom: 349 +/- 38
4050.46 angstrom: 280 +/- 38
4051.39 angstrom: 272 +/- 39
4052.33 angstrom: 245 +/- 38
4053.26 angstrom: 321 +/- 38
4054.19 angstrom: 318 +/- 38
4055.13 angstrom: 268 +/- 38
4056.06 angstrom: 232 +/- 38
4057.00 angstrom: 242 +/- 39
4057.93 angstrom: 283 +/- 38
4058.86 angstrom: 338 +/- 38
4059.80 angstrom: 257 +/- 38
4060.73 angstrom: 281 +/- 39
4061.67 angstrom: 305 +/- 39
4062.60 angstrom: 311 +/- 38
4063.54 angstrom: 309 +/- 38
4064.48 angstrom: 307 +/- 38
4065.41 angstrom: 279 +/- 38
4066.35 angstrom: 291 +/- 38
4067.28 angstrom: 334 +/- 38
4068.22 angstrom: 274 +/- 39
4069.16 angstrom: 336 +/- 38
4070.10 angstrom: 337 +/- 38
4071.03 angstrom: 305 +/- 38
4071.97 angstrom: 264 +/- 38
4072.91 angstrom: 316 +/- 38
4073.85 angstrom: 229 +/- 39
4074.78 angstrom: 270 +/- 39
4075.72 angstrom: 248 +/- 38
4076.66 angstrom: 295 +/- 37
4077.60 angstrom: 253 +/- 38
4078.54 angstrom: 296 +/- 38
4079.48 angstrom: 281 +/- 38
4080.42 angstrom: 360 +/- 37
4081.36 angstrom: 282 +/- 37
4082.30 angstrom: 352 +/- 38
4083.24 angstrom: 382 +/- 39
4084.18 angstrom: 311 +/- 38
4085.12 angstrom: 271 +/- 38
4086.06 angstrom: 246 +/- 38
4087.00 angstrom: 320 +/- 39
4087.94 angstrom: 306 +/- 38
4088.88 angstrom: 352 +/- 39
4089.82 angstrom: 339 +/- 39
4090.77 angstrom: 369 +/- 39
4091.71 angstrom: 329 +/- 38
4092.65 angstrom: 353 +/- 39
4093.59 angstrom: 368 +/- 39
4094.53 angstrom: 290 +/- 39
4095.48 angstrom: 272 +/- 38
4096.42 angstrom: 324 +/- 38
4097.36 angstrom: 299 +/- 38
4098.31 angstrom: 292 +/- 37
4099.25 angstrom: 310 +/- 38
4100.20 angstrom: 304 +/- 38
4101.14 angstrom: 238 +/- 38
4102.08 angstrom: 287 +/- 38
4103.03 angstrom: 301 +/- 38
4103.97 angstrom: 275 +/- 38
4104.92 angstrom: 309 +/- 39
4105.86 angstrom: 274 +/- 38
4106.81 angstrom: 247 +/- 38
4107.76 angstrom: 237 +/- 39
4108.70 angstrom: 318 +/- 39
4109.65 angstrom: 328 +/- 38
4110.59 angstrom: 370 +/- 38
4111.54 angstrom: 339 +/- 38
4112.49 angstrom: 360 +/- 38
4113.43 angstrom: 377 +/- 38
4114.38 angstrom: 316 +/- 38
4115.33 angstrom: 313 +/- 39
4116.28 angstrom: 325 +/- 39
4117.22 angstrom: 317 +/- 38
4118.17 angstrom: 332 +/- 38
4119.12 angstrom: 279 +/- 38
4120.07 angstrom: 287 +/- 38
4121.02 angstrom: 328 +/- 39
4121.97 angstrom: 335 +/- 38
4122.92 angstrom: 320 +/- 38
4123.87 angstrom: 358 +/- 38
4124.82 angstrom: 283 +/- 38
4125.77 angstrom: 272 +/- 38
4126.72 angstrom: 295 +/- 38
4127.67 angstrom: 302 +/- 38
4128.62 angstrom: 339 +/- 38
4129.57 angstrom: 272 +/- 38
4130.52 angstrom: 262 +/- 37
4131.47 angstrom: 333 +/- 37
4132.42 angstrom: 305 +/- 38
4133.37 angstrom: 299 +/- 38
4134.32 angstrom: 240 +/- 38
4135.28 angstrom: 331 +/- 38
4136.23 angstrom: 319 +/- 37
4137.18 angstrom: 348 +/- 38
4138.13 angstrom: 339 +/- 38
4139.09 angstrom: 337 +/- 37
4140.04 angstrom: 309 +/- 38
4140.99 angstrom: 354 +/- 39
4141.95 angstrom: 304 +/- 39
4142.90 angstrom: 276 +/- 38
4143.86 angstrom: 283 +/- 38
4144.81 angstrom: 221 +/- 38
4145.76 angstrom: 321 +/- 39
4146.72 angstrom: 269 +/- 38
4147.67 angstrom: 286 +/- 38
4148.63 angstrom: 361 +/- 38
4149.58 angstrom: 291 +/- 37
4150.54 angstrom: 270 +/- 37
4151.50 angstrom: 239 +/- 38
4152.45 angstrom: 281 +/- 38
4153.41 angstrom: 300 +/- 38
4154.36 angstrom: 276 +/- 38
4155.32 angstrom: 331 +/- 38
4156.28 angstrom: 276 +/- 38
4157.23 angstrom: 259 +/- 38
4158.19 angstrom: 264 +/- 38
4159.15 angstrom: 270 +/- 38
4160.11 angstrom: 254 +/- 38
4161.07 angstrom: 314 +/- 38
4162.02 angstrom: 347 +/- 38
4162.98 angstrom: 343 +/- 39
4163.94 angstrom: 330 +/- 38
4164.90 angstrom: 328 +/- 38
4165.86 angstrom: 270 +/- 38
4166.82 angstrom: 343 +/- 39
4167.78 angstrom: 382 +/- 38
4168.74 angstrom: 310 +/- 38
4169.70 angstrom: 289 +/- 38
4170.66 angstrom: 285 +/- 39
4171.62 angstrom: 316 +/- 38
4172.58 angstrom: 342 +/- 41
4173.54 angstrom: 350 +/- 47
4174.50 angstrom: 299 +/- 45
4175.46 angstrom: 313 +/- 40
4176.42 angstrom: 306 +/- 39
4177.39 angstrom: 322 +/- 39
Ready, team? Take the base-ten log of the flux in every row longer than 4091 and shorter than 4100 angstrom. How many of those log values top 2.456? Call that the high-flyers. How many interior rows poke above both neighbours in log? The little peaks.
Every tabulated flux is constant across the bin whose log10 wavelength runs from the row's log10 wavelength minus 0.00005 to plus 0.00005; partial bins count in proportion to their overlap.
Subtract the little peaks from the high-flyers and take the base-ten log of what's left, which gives 0.78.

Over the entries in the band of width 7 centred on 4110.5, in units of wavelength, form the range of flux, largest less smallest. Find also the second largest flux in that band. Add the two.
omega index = 510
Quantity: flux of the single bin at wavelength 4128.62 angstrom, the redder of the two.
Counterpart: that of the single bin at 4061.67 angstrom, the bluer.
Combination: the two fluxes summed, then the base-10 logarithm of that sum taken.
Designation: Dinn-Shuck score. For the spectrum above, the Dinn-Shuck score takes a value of 2.81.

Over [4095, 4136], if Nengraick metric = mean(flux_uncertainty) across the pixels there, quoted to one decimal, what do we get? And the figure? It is 38.1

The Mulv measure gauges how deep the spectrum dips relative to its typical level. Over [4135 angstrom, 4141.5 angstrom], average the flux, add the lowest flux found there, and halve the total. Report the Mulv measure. 321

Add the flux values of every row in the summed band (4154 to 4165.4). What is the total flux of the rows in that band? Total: 3592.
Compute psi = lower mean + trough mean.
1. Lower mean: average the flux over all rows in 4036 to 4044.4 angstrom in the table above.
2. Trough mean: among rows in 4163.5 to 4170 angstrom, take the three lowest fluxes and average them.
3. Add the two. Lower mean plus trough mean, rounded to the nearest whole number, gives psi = 570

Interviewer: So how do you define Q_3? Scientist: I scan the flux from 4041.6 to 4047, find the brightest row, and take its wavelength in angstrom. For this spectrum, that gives 4044.87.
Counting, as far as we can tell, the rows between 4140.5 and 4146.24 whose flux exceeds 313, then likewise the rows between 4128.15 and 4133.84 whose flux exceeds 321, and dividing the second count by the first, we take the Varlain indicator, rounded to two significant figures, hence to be 1.0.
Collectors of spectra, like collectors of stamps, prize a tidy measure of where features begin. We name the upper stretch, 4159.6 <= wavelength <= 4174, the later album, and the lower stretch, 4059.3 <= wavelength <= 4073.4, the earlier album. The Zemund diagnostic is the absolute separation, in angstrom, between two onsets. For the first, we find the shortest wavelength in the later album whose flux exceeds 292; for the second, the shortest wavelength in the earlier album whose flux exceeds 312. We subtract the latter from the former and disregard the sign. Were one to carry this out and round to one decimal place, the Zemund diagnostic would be 93.8 angstrom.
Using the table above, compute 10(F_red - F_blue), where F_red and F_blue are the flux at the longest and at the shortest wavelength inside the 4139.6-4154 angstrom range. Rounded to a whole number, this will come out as -90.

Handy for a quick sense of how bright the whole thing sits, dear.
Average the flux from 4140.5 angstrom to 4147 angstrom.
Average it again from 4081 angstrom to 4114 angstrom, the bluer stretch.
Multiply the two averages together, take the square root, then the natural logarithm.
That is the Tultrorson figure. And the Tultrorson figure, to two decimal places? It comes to 5.71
